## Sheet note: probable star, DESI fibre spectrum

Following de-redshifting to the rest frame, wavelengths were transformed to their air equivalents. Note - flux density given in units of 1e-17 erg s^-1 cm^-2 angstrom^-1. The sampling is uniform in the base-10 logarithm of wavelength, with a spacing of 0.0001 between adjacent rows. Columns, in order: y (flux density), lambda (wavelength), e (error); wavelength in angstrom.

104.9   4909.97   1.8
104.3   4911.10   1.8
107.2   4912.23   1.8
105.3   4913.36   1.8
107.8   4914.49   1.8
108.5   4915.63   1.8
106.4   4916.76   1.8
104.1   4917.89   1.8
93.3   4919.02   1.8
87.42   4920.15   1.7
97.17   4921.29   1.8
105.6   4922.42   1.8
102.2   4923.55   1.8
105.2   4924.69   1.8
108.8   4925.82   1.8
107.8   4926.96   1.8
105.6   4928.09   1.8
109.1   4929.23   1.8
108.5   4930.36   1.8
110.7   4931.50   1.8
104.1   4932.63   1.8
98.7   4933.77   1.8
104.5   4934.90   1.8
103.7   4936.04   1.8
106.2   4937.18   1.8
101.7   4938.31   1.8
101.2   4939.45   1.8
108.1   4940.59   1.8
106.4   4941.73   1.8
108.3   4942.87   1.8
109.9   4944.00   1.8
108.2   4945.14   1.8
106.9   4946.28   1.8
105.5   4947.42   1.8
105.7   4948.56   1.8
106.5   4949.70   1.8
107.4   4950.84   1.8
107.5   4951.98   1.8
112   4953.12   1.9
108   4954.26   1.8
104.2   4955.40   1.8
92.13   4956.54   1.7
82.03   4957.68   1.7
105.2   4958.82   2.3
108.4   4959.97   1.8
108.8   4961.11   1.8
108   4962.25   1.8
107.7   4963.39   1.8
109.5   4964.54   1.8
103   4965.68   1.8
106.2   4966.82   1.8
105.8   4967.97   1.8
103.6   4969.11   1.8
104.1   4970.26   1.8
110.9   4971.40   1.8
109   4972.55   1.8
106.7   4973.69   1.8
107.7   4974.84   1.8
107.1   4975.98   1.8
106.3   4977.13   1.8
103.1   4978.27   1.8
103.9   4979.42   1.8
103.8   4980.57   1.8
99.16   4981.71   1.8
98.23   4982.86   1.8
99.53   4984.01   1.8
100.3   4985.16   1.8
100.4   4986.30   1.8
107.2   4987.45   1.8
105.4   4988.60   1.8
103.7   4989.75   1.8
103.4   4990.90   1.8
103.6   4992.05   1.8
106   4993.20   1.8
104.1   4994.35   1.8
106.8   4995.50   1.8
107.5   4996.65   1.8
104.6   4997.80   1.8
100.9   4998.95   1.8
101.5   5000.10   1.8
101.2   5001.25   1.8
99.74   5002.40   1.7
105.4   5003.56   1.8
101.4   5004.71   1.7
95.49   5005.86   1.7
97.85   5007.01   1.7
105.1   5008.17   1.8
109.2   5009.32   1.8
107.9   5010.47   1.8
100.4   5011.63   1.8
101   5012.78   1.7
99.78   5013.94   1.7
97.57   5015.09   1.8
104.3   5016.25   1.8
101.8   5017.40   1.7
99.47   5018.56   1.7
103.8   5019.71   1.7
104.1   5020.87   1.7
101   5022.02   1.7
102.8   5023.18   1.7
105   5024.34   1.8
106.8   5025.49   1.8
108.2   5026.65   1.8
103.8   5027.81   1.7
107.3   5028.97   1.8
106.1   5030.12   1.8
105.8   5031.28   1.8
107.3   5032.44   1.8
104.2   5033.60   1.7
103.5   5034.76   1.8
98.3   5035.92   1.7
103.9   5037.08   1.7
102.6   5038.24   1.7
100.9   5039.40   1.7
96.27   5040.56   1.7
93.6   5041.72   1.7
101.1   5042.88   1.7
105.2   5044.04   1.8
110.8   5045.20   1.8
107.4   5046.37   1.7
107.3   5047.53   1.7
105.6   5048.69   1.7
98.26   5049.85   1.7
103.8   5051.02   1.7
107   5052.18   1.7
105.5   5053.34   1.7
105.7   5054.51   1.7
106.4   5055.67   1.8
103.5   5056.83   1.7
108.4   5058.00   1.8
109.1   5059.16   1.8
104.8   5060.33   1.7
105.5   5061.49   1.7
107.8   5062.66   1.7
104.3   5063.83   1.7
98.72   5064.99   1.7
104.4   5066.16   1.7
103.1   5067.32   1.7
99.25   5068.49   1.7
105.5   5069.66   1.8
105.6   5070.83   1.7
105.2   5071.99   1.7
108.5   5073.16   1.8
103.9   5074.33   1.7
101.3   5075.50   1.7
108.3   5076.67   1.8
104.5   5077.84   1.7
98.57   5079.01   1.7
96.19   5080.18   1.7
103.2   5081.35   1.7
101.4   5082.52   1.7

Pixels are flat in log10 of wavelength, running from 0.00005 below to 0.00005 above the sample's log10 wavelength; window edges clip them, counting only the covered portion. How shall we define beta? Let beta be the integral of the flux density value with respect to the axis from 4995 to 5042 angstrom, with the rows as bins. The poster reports 4834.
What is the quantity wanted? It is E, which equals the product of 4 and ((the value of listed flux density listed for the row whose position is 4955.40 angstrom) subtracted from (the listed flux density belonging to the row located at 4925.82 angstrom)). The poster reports 18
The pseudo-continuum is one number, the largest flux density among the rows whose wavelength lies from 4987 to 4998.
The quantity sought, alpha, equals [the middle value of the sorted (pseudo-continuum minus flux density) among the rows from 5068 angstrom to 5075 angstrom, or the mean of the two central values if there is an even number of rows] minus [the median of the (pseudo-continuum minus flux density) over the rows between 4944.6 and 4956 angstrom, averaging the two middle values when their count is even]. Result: 1.8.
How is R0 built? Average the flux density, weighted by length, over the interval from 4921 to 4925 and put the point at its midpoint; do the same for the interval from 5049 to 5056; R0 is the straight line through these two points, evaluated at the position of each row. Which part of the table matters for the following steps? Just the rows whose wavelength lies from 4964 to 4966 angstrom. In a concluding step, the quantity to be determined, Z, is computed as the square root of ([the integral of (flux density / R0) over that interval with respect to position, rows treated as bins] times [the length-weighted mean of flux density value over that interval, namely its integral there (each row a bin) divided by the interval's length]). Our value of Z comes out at 14.9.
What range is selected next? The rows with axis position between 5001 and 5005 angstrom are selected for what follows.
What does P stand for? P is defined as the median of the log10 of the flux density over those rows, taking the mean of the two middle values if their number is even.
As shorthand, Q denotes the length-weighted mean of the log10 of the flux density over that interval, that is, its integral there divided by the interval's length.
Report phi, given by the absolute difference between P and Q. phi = 0.0010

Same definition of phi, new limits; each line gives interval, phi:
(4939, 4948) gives 0.0032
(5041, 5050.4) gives 0.0074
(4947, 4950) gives 0.0001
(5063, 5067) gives 0.0038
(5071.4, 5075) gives 0.0037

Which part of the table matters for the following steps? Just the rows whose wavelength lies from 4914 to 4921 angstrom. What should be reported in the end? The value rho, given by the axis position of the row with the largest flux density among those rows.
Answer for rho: 4915.63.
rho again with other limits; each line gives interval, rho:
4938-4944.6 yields 4944.00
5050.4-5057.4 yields 5052.18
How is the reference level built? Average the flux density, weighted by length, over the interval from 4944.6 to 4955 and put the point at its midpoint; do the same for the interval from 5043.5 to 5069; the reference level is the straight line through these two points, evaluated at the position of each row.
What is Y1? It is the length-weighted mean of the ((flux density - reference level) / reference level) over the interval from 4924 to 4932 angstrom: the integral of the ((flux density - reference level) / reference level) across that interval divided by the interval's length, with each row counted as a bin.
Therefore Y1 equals -0.001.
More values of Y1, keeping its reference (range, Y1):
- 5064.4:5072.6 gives -0.016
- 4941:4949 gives -0.002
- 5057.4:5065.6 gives 0.005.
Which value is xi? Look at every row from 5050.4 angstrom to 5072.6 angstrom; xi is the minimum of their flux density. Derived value 98.72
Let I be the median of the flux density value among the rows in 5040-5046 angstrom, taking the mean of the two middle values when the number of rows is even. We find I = 101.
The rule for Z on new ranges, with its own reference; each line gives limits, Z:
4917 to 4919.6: 15.9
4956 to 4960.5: 20.2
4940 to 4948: 30.0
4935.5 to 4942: 26.2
